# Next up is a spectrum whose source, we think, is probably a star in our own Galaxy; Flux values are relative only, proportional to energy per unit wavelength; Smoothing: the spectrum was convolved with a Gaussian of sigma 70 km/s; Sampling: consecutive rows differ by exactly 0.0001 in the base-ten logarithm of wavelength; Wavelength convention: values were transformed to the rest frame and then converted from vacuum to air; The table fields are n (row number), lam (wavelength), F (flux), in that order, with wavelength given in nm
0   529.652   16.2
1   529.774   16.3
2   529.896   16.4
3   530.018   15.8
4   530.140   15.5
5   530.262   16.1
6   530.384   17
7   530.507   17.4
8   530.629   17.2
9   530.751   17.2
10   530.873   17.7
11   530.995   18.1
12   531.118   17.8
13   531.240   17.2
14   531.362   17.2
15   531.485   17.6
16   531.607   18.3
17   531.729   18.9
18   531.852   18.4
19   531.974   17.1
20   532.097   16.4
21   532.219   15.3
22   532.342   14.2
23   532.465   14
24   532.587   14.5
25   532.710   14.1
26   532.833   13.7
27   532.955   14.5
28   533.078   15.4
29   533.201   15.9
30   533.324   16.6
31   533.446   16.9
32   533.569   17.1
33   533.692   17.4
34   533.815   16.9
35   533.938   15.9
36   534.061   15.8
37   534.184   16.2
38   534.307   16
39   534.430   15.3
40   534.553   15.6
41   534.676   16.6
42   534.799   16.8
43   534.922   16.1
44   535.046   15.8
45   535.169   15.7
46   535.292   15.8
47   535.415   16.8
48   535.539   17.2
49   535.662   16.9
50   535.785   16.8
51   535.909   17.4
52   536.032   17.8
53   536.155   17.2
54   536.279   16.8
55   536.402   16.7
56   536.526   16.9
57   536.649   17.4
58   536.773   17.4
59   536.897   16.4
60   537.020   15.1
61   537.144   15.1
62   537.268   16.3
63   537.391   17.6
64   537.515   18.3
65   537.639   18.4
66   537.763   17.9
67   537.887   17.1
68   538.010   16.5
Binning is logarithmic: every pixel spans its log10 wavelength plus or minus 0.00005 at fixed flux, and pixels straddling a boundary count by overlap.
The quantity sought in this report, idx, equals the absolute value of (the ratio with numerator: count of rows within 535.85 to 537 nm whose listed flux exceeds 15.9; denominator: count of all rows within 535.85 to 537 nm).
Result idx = 1.0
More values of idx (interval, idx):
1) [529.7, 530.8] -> 0.8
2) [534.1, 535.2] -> 0.6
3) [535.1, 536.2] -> 0.8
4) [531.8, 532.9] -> 0.3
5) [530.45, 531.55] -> 1.0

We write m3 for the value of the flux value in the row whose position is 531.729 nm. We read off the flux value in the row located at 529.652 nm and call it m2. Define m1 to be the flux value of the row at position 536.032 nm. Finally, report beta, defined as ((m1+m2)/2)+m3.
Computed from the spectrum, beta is 35.9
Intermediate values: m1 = 17.8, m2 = 16.2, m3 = 18.9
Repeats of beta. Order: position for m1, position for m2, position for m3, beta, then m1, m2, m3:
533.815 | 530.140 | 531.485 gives 33.8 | 16.9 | 15.5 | 17.6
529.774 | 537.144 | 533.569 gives 32.8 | 16.3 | 15.1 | 17.1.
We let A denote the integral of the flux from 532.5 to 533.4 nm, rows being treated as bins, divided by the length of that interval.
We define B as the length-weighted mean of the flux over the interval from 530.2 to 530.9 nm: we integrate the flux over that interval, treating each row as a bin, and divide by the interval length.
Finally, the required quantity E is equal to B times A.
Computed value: 256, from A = 15.0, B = 17.1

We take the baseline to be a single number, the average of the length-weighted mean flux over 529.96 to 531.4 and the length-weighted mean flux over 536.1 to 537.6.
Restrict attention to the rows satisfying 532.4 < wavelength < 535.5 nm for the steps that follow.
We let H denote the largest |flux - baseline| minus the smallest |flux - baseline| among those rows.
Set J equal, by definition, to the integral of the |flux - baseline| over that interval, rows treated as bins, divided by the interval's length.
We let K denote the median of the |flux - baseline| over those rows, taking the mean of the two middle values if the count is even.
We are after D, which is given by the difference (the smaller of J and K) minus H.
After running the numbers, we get -2.2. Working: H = 3.20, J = 1.1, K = 1.00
